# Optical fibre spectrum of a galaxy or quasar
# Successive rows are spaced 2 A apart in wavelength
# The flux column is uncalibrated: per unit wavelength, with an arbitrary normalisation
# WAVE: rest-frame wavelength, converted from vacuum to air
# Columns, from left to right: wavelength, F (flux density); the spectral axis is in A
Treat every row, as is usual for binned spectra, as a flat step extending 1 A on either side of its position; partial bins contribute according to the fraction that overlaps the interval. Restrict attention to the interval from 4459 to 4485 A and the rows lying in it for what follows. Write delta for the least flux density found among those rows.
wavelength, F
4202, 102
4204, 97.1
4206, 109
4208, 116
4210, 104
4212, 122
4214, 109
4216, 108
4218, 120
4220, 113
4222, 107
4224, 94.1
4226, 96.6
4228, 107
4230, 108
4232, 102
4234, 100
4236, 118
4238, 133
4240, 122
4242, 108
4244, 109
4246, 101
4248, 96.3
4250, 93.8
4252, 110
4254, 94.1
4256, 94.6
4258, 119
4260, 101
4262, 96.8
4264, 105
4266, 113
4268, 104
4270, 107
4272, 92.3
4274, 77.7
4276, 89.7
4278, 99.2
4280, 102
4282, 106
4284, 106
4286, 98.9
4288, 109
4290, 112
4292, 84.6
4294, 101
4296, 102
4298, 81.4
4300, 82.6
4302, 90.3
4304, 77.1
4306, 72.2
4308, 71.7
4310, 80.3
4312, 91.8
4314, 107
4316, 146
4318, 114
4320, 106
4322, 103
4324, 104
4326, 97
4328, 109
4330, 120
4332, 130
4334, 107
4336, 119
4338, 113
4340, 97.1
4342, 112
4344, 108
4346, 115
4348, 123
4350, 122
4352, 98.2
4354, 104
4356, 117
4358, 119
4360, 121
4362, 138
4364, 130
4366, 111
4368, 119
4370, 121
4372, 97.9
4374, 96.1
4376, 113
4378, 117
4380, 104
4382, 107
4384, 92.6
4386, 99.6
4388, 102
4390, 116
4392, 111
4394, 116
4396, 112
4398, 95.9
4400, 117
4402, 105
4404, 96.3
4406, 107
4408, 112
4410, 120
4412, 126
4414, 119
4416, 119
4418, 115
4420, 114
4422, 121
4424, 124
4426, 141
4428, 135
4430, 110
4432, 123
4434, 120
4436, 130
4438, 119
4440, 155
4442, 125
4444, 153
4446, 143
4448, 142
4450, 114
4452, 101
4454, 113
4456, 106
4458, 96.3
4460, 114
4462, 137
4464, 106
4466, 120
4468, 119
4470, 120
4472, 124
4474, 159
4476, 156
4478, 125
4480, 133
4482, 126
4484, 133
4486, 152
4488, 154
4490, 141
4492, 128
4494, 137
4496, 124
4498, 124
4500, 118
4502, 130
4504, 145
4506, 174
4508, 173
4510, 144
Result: 106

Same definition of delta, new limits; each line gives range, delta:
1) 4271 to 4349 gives 71.7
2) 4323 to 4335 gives 97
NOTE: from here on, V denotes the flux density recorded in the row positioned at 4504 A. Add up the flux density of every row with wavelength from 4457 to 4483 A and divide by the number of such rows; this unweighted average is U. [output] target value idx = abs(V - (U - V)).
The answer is 164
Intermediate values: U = 126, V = 145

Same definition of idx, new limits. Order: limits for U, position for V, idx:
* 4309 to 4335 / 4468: 129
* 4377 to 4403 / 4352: 89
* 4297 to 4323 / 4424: 154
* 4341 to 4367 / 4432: 129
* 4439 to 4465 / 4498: 125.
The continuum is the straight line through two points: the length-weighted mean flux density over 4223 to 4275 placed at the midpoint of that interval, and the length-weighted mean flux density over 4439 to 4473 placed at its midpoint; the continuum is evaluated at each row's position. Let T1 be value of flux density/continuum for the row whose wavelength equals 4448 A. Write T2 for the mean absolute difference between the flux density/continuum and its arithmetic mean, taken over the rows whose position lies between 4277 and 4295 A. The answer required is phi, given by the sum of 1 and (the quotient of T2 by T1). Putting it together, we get 1.04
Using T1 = 1.16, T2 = 0.05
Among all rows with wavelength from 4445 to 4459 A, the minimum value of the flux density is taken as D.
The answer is 96.3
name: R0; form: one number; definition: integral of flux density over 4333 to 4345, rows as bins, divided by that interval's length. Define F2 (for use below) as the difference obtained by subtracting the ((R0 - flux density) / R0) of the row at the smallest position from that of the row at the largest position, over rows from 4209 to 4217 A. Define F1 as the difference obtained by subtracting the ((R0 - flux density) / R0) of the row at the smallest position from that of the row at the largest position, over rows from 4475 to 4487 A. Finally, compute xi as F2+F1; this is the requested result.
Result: 0.00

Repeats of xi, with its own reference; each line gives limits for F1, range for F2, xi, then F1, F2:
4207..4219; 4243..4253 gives -0.05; -0.04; -0.01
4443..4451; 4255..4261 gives 0.30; 0.36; -0.06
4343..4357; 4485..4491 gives 0.02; -0.08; 0.10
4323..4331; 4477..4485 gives -0.22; -0.15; -0.07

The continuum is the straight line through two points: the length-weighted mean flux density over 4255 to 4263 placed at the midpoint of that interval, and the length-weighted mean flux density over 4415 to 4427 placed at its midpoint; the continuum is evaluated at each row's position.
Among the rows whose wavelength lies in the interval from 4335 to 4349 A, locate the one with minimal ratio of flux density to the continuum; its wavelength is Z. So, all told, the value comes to 4340 A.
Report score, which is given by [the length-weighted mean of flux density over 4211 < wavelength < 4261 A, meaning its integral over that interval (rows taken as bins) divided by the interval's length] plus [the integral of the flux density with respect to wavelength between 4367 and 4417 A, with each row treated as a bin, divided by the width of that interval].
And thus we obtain 217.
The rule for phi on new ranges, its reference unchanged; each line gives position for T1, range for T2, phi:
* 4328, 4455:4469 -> 1.08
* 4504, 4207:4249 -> 1.07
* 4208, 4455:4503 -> 1.08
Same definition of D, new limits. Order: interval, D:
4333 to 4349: 97.1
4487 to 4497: 124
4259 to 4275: 77.7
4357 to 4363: 119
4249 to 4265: 93.8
